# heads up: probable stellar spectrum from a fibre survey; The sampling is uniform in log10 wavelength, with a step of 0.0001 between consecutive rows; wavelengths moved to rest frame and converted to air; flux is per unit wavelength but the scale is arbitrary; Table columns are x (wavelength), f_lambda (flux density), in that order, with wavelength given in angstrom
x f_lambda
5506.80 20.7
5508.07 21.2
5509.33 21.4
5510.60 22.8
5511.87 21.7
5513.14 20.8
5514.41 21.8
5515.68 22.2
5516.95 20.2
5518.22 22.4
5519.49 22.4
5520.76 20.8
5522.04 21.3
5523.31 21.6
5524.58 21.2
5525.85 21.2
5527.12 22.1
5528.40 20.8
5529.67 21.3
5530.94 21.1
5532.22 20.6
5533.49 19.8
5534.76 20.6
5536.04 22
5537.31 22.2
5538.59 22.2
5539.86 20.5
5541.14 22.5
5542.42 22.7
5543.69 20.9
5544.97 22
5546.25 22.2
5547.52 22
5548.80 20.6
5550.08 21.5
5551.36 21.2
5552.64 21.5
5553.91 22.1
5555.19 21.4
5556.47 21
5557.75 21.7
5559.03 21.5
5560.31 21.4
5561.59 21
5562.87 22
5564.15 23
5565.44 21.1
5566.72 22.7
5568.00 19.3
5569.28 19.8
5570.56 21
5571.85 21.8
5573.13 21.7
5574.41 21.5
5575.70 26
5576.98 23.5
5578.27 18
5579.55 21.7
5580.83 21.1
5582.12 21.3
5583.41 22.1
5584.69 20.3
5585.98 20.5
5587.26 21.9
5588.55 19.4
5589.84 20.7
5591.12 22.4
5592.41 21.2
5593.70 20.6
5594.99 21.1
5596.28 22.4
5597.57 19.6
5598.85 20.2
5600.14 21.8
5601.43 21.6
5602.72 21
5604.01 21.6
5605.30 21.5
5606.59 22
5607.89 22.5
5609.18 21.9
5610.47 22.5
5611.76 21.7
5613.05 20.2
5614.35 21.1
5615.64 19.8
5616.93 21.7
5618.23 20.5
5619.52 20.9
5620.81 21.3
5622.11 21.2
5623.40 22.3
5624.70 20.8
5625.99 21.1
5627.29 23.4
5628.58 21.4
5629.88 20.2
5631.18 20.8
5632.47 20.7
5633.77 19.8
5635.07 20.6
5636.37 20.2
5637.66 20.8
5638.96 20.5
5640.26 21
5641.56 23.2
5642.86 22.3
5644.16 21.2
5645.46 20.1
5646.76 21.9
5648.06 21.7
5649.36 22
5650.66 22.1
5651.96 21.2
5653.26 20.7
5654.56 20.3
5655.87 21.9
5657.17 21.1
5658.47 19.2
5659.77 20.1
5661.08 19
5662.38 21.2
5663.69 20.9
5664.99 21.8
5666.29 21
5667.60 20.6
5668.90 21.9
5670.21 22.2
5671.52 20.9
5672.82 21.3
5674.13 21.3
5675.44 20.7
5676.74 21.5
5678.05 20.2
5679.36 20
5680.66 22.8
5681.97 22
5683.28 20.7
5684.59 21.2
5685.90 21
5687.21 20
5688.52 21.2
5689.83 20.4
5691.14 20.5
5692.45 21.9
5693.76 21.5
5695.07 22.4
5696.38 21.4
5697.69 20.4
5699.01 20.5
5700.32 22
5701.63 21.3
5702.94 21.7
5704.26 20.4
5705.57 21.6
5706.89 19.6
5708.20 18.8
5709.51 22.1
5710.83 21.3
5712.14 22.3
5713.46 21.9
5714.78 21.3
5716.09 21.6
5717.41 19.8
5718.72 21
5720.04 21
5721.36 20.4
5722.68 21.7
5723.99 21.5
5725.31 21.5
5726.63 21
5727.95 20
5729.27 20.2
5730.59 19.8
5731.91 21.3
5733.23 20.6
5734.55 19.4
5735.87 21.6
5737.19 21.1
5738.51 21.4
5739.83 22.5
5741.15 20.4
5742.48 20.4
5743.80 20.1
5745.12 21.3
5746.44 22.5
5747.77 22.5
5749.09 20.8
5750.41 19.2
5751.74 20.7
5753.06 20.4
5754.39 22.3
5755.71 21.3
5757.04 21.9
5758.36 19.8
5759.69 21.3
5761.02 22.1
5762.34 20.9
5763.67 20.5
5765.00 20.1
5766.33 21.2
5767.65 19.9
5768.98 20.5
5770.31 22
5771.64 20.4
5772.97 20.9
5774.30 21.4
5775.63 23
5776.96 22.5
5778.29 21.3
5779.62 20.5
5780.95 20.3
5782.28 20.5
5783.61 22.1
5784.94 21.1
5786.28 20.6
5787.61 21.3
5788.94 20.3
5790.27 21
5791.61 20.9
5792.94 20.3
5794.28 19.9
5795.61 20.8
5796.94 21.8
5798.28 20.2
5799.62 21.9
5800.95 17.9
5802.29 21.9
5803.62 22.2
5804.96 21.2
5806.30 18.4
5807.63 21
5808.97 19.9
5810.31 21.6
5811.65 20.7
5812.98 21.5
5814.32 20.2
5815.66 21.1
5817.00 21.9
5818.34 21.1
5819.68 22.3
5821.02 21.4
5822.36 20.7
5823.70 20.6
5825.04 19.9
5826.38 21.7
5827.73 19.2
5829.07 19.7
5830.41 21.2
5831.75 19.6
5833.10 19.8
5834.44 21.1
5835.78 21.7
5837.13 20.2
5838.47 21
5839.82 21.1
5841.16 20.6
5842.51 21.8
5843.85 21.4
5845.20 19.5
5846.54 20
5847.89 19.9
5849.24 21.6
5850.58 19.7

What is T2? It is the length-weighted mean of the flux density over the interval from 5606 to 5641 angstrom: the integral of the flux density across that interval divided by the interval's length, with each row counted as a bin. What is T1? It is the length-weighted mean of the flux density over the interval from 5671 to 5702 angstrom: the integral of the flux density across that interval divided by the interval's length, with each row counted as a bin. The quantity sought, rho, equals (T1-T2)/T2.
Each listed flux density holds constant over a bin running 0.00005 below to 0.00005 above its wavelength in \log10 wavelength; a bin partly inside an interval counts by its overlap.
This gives -0.001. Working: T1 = 21.1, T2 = 21.1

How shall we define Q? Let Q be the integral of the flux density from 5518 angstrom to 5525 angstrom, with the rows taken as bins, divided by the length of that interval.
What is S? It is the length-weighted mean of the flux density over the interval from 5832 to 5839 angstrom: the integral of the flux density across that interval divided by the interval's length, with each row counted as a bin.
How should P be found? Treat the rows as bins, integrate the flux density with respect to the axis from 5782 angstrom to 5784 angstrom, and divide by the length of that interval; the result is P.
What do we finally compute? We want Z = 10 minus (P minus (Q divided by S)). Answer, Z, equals -10.3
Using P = 21.36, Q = 21.6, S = 20.7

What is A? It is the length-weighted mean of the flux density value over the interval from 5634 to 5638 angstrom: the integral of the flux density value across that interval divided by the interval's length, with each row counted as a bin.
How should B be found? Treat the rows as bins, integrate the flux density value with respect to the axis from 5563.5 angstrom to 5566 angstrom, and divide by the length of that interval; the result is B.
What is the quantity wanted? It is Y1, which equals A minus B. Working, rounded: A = 20.5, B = 22.0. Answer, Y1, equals -1.6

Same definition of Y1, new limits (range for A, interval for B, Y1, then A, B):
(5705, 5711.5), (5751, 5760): -0.4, 20.7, 21.1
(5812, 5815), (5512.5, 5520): -0.7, 20.9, 21.6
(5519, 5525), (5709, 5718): 0.0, 21.4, 21.5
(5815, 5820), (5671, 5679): 0.6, 21.5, 21.0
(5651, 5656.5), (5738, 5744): 0.1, 21.1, 21.0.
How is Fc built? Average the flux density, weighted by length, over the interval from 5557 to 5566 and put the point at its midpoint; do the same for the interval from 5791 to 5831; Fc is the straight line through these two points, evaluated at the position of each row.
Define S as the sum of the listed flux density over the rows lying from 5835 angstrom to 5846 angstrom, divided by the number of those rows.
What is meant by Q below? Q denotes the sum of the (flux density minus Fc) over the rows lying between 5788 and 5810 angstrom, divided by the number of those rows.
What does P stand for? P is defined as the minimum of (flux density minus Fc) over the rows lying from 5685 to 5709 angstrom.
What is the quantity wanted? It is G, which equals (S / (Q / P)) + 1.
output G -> 230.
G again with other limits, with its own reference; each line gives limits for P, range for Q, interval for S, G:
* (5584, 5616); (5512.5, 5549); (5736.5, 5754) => 146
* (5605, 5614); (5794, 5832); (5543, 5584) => 1242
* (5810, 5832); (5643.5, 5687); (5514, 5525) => 160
